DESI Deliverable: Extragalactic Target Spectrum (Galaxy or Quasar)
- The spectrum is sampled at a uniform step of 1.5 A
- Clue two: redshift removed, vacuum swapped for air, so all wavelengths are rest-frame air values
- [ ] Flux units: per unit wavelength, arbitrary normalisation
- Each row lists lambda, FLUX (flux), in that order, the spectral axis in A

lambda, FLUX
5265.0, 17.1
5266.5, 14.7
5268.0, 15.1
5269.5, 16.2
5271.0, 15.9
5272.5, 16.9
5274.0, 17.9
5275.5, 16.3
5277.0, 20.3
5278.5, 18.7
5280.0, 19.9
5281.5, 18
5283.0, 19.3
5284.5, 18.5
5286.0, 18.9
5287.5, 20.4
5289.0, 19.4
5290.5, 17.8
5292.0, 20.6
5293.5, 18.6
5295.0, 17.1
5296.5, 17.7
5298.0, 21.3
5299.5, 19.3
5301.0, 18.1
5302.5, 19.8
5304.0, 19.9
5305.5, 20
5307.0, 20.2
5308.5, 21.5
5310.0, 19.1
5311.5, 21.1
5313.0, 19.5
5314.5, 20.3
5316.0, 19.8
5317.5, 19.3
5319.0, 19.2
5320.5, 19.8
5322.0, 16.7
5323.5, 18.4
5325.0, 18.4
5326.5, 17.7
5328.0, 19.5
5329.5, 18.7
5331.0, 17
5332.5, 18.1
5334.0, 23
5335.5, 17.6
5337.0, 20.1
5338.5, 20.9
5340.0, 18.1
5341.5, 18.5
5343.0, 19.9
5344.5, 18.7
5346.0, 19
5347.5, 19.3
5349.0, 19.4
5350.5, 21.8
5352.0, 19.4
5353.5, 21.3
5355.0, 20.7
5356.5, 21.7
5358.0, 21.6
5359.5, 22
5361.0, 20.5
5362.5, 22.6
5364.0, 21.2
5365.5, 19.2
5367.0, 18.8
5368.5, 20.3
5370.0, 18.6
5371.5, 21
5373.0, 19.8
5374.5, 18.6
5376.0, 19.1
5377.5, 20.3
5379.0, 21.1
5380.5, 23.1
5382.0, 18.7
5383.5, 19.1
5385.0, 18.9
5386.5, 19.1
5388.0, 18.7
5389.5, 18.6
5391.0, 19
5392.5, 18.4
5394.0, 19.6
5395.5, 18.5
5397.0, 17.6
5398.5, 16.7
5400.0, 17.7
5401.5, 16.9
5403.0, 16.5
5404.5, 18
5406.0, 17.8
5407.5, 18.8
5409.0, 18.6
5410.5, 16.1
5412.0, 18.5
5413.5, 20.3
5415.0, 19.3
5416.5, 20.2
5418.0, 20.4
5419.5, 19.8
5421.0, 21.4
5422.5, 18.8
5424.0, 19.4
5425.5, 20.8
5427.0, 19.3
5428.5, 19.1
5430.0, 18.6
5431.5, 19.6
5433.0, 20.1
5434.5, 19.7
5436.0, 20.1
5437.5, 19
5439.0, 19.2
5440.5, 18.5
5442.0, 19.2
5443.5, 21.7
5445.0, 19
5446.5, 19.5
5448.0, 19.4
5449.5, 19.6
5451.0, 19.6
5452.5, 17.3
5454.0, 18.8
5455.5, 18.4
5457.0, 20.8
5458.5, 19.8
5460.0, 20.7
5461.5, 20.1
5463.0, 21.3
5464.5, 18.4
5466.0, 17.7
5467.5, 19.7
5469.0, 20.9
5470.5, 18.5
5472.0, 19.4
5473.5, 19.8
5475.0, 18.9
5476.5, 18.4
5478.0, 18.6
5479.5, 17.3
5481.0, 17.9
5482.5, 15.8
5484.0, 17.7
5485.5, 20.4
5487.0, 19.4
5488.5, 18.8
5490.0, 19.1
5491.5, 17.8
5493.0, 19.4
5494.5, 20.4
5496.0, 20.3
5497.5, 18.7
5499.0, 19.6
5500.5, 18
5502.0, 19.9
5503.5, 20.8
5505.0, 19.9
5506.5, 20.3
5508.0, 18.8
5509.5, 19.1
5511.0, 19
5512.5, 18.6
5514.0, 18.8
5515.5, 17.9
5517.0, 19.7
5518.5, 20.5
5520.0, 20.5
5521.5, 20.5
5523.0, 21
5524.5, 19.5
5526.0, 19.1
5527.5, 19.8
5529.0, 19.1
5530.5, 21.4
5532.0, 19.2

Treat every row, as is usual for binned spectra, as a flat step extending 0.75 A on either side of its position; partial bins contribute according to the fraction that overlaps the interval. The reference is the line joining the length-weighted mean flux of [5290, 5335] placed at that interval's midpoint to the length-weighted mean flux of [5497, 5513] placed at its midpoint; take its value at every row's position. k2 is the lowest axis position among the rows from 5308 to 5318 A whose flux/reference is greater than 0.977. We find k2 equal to 5308.5 A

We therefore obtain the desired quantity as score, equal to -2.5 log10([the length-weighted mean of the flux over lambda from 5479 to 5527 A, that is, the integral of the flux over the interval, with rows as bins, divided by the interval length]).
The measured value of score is -3.21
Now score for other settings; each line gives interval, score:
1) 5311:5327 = -3.20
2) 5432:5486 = -3.21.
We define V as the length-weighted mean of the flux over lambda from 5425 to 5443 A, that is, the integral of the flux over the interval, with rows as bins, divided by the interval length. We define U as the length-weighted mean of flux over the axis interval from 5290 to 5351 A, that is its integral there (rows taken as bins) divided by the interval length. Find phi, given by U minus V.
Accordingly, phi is -0.16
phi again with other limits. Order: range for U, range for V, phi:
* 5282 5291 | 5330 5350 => -0.17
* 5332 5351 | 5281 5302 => 0.61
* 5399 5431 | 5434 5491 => -0.30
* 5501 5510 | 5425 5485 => 0.57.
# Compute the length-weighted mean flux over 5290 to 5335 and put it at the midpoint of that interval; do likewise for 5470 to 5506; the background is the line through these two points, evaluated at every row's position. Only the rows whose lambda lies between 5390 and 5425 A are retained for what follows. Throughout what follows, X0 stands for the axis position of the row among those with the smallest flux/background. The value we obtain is 5410.5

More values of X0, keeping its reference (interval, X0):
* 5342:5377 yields 5370.0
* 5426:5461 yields 5452.5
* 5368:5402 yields 5398.5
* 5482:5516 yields 5482.5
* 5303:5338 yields 5322.0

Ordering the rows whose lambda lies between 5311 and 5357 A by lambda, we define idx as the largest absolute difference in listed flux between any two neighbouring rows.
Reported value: 5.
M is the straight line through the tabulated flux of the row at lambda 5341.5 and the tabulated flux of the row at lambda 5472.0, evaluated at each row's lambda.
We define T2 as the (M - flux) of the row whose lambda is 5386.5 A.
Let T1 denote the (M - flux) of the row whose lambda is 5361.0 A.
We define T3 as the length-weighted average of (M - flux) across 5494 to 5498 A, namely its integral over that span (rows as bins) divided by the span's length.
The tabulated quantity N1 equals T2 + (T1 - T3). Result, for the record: -1.9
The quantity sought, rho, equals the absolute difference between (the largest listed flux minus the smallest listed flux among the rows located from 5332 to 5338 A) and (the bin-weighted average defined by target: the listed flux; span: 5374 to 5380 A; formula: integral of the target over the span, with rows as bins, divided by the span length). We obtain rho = 15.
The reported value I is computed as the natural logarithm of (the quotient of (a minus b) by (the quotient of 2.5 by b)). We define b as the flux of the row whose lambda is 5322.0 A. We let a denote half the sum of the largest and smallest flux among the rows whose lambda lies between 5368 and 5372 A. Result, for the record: 3.0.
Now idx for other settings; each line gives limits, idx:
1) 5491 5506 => 2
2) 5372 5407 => 4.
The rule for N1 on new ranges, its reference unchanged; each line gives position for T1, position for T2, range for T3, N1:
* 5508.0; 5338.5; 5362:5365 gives 1.4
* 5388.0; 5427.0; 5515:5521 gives 0.0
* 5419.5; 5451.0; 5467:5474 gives -0.8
